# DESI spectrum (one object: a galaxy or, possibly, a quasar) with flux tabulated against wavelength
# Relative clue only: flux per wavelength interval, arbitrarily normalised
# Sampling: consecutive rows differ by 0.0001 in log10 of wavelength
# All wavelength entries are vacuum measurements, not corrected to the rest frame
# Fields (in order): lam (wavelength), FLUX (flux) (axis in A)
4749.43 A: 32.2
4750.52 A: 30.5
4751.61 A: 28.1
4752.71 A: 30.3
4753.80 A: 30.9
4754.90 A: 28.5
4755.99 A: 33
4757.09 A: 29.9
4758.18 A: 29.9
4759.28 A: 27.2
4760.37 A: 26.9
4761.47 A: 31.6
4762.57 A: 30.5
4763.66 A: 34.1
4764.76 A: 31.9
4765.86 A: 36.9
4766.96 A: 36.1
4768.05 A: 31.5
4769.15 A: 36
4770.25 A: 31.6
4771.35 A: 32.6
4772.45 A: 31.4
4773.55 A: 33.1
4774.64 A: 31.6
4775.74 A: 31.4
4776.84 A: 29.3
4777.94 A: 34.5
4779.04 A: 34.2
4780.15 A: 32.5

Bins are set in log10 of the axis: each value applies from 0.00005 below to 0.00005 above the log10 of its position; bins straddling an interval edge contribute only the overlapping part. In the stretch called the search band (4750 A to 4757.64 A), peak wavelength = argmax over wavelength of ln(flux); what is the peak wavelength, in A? 4755.99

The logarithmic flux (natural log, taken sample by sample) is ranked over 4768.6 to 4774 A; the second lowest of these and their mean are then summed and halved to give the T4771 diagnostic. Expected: 3.47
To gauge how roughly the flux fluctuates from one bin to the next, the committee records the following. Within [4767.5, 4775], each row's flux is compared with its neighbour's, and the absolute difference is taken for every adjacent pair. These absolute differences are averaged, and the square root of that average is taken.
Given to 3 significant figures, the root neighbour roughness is 1.54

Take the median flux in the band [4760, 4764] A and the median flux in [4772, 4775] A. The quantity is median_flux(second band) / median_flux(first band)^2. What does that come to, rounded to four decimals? 0.0328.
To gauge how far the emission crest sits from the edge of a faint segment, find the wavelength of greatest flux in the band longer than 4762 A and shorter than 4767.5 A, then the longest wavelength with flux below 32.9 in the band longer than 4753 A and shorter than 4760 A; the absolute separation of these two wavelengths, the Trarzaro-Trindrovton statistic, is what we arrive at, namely 6.6 A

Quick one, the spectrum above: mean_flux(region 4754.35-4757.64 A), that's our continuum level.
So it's 30.5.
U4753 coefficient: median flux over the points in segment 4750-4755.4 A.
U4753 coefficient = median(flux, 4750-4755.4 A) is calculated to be 30.3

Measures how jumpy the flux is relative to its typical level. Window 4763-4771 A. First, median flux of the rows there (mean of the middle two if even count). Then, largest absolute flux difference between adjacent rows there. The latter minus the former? -29.1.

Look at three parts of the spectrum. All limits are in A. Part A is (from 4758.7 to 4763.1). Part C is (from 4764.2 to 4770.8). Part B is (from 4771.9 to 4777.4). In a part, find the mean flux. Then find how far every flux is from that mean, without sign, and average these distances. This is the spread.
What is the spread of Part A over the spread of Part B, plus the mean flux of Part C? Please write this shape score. 36.4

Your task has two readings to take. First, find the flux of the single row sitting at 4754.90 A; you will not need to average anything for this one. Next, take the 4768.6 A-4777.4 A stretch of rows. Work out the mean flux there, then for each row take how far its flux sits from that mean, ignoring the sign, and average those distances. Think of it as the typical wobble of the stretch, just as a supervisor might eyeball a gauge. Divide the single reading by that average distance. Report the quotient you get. 21.4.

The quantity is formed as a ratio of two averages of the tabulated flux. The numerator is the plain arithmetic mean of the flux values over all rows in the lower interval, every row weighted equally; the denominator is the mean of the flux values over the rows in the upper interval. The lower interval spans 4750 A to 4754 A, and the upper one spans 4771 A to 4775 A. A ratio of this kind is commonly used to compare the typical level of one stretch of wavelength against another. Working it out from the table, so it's 0.93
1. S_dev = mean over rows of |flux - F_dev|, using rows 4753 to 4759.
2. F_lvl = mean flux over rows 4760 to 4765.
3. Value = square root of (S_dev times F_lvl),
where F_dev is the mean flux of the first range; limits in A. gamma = 6.1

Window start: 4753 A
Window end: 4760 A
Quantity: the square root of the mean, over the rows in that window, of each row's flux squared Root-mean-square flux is 30.0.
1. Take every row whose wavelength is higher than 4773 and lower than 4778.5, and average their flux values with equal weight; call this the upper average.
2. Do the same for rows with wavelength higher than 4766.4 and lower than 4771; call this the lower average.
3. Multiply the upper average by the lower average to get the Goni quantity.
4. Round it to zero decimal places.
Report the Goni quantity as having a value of 1081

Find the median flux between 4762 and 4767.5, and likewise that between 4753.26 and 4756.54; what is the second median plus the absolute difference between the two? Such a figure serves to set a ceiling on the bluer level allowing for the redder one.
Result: 34.1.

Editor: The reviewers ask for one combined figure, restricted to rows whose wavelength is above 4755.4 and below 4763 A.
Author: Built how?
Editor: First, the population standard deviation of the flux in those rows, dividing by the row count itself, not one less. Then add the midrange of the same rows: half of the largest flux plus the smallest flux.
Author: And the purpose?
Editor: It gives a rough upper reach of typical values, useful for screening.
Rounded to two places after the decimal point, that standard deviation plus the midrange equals 31.99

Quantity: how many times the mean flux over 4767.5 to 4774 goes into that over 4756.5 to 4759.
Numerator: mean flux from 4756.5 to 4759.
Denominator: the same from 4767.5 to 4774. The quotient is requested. 0.91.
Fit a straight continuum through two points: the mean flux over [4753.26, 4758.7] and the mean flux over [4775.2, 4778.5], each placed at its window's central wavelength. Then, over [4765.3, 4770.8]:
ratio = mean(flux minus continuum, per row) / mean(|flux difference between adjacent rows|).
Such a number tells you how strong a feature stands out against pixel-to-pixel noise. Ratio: 0.90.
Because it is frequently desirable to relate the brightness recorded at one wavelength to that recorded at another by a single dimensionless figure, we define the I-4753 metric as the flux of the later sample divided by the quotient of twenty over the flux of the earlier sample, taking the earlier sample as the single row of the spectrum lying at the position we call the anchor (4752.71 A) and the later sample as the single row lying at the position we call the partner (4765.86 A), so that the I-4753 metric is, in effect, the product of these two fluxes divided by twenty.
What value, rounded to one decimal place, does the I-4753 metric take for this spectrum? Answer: 55.9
